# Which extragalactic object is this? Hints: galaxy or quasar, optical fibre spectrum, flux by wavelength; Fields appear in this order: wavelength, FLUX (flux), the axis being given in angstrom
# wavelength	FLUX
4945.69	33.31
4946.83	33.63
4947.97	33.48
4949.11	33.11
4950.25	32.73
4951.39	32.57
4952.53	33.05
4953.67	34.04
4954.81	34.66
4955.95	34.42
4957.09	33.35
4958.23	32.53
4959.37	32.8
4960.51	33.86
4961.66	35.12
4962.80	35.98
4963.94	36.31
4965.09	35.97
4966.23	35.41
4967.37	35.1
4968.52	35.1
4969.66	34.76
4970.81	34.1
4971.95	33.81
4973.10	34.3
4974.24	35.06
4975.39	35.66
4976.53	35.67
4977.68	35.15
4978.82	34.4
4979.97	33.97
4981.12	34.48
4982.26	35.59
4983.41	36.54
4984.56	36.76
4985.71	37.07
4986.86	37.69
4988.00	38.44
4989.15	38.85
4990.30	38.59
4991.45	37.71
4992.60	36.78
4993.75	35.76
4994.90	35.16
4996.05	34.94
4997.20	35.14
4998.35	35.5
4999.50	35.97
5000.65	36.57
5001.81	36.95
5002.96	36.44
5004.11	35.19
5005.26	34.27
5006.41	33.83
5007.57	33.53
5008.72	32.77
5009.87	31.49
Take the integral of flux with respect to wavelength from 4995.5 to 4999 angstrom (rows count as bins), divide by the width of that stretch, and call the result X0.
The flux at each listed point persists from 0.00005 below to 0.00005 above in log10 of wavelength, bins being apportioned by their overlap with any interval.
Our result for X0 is 35.2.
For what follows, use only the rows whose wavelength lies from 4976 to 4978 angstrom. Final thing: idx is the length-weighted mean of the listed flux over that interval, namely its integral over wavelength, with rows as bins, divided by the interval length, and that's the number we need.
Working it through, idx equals 35.4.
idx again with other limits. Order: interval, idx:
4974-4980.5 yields 35.0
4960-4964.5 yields 35.3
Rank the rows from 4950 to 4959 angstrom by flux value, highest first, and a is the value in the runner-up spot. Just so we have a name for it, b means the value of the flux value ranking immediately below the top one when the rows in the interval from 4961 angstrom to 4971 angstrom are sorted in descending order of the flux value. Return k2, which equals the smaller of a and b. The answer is 34.4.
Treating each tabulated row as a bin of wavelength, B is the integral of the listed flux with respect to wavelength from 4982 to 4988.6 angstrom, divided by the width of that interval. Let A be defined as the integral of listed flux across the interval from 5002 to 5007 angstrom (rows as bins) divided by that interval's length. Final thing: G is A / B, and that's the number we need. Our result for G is 0.947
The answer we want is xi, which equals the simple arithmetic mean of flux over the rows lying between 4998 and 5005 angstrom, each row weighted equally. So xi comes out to 36.1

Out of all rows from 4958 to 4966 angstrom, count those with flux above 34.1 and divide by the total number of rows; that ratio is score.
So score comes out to 0.57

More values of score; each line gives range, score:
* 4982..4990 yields 1.00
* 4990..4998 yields 1.00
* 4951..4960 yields 0.25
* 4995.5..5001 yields 1.00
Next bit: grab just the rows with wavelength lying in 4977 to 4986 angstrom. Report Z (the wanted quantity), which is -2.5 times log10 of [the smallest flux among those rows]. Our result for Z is -3.83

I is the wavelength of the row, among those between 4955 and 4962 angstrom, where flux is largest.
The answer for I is 4961.66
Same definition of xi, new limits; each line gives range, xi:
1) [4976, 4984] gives 35.1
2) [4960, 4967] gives 35.4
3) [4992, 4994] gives 36.3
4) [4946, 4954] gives 33.2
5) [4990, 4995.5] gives 36.8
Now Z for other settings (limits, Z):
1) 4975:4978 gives -3.86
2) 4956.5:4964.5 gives -3.78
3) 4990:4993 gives -3.91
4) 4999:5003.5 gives -3.89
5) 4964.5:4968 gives -3.86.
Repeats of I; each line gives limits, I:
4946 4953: 4946.83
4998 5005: 5001.81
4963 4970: 4963.94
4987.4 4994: 4989.15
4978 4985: 4984.56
